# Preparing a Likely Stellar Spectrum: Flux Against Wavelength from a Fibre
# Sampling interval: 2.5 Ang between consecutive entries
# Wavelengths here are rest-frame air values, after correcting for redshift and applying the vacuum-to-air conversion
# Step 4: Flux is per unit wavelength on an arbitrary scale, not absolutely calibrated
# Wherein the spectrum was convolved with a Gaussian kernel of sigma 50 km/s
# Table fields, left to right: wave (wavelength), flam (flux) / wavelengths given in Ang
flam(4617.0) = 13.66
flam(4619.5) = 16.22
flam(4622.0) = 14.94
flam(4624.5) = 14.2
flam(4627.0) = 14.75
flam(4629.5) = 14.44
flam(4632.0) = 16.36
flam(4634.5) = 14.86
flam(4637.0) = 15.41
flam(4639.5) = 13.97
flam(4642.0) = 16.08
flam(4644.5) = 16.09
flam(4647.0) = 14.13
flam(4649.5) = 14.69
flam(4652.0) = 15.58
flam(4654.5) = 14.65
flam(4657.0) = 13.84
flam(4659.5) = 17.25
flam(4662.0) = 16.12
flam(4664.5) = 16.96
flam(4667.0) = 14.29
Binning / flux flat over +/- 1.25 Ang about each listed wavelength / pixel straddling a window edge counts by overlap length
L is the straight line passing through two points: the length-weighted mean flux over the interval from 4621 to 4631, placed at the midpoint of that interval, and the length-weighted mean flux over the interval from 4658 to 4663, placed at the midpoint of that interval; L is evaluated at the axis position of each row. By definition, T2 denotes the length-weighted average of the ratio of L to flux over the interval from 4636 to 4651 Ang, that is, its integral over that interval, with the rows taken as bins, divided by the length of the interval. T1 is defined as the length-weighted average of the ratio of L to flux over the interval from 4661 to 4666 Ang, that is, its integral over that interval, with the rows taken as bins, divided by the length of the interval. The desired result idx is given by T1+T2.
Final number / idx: 2.06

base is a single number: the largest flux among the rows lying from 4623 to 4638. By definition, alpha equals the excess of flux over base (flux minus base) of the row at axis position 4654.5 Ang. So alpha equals -1.7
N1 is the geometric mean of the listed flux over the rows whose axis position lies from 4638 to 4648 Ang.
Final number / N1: 15.0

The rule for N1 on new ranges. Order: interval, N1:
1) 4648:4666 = 15.5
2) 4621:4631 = 14.6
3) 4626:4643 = 15.1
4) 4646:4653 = 14.8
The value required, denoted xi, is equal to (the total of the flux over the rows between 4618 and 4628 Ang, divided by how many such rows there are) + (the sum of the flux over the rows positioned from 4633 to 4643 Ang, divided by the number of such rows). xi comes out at 30.1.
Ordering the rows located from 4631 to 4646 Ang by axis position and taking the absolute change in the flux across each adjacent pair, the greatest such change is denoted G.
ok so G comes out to 2.11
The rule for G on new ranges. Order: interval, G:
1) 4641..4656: 1.96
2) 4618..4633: 1.92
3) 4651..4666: 3.41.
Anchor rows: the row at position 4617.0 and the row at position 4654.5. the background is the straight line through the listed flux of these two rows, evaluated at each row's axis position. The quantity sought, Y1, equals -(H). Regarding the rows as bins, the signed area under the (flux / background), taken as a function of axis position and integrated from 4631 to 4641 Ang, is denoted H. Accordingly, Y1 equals -10.7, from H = 10.7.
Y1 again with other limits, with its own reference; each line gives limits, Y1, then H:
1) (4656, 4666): -10.8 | 10.8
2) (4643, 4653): -10.5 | 10.5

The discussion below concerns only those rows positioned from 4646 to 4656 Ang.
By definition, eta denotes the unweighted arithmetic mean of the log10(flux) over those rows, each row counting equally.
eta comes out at 1.17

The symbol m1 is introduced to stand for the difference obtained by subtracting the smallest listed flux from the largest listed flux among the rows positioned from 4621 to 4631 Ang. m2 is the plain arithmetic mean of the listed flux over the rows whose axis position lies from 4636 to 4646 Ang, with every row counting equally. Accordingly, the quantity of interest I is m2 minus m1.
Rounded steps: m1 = 0.74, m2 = 15.4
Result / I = 14.6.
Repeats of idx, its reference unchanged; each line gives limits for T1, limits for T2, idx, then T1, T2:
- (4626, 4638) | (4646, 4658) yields 2.09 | 0.988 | 1.10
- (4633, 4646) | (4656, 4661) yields 2.07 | 1.009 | 1.06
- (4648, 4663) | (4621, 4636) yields 2.06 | 1.068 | 0.99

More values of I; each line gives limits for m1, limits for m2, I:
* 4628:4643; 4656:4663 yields 13.3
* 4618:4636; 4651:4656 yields 13.0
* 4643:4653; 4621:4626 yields 12.6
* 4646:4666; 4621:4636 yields 11.5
